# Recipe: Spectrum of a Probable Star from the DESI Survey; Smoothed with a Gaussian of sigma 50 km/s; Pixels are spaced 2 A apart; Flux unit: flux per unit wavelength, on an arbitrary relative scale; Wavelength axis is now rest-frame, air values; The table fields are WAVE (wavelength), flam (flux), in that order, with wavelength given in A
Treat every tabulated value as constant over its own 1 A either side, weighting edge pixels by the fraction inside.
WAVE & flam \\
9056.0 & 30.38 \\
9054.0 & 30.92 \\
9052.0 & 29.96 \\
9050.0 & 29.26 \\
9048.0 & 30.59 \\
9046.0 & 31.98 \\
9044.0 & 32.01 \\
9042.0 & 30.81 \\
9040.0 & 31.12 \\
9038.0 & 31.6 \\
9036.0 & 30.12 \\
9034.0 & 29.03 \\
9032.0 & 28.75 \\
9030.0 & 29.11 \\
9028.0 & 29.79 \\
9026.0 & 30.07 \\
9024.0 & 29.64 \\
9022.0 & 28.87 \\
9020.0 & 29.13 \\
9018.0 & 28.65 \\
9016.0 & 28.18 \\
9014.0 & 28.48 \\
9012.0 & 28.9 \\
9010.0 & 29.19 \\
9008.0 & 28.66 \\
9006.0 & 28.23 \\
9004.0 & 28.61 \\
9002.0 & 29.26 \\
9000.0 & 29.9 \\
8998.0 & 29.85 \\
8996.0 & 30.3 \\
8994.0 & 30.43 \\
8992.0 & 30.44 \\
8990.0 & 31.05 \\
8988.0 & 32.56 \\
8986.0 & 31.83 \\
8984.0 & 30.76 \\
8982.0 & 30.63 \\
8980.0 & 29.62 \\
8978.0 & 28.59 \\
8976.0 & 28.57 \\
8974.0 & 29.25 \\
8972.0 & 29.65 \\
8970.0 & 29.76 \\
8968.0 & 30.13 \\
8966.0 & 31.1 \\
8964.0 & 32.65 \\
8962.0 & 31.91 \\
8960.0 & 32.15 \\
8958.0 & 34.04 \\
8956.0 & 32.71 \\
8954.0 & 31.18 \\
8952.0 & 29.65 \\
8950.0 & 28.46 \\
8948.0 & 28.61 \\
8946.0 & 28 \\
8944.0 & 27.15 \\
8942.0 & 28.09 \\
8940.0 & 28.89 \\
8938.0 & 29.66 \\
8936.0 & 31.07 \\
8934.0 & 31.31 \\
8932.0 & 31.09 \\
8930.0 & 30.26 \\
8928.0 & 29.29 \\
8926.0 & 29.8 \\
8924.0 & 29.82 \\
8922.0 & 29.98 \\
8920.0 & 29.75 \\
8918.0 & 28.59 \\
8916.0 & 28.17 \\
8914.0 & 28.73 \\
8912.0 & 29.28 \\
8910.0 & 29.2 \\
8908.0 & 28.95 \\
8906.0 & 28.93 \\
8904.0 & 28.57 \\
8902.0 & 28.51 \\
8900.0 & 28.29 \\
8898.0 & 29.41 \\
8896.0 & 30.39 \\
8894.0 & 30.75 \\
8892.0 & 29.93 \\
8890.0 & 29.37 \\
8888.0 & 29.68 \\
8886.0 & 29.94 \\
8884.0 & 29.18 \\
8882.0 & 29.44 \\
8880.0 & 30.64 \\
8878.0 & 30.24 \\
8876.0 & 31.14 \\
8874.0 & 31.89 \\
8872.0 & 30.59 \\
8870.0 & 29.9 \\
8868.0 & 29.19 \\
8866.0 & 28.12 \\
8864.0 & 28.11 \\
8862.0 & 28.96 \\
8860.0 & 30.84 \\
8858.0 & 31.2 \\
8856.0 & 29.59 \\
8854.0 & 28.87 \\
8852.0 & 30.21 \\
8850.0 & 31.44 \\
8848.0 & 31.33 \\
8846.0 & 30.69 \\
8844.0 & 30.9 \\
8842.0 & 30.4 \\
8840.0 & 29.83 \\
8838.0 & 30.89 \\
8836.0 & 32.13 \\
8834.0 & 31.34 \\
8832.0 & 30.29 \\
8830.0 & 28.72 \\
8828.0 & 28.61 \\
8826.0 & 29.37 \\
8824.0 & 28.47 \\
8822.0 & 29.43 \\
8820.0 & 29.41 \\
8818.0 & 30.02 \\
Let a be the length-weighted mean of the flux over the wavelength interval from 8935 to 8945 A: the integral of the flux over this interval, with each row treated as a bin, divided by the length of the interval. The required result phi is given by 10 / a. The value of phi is 0.345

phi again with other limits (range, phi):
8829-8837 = 0.327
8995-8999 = 0.333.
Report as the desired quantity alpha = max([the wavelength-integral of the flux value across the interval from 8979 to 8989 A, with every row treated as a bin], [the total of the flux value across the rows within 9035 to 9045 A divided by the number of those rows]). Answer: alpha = 311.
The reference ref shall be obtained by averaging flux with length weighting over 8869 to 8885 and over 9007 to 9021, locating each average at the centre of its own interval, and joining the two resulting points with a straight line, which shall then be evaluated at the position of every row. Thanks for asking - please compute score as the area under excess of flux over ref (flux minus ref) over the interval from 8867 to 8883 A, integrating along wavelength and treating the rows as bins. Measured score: 0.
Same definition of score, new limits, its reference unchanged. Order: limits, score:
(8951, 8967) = 40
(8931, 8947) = -4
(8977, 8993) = 26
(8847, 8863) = -5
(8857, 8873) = -15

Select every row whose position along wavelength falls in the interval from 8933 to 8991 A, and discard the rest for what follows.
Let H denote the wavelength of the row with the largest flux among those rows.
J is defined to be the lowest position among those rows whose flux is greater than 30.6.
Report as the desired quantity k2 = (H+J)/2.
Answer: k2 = 8946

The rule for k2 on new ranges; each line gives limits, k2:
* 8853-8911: 8866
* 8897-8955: 8933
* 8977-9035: 8985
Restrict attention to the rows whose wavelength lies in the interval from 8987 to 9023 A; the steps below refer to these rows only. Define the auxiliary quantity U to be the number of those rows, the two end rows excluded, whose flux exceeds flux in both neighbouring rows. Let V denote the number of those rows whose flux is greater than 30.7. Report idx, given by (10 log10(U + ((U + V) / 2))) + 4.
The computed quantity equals 11.4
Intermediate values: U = 3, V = 2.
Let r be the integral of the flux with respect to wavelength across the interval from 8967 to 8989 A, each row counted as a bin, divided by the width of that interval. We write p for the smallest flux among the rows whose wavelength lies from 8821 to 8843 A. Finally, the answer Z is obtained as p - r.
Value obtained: -1.7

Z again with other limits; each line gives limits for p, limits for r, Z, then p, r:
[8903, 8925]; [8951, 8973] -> -3.2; 28.17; 31.4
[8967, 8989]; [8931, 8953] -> -0.7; 28.57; 29.3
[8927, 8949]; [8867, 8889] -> -3.0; 27.15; 30.2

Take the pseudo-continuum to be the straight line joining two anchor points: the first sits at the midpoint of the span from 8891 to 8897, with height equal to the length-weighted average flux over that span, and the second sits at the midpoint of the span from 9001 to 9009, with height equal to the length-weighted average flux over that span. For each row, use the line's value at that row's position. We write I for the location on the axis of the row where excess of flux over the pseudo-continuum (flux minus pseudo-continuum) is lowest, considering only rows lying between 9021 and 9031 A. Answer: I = 9022.0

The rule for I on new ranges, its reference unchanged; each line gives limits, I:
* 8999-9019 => 9006.0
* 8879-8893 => 8884.0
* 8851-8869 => 8864.0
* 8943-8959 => 8944.0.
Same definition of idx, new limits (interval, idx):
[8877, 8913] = 11.0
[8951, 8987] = 12.8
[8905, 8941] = 11.8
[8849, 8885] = 12.5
